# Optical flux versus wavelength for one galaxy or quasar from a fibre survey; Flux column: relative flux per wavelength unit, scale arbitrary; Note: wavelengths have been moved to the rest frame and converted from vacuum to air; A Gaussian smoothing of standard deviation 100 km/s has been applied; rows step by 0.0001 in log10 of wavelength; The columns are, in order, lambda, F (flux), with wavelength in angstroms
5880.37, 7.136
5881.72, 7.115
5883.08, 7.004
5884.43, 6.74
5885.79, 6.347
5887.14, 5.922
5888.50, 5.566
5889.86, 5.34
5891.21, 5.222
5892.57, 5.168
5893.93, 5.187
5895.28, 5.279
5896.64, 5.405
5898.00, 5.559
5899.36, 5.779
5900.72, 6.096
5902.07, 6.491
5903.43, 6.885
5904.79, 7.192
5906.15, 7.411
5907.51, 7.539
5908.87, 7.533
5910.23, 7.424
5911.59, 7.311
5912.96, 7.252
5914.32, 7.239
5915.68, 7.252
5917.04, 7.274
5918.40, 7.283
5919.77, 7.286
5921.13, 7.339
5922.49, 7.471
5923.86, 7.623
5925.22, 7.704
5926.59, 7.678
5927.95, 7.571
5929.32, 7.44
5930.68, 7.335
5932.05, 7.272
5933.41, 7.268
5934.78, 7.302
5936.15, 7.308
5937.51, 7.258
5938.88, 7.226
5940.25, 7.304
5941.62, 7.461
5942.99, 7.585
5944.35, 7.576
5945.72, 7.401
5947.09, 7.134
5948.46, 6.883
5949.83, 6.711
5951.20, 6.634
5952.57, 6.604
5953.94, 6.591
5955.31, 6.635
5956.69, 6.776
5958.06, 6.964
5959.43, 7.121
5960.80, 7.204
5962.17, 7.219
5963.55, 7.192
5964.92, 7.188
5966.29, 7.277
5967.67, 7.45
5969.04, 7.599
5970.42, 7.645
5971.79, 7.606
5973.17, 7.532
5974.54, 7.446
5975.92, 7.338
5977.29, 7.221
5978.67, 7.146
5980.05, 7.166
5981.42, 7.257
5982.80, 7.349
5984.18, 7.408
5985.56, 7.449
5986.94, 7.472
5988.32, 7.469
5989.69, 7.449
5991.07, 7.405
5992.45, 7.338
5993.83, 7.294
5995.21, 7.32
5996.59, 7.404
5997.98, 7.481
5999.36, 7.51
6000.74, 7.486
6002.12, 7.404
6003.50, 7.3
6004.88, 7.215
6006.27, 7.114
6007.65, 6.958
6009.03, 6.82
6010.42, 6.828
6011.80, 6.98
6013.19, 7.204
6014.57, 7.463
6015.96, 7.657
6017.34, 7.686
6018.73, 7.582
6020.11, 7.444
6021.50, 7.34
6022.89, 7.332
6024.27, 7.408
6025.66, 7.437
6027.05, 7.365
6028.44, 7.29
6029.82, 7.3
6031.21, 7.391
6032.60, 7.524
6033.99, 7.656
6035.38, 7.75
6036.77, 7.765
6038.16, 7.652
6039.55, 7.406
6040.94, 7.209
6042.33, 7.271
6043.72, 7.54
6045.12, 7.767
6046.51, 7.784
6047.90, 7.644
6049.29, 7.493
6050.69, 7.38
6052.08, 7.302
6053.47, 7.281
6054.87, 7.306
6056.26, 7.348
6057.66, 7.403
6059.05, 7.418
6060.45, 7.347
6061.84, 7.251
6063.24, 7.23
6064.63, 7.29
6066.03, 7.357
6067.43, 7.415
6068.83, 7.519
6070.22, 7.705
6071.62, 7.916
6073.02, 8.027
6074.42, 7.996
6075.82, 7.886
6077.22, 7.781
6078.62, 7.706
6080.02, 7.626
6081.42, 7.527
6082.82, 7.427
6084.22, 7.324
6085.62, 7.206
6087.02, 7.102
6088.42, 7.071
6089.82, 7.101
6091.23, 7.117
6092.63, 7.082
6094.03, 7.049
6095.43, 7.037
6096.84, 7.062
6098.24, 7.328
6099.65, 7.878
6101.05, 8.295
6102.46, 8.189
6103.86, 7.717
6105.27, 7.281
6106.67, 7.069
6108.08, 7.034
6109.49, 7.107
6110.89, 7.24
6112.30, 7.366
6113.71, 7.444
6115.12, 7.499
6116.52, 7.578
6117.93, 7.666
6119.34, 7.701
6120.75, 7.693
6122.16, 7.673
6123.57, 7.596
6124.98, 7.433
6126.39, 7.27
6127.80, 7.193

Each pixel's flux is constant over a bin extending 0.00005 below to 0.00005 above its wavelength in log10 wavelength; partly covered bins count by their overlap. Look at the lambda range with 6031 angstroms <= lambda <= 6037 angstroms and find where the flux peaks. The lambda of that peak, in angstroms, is 6036.77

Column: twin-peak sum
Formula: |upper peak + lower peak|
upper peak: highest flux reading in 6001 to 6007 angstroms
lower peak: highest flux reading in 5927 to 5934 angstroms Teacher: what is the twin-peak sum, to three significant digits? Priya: 15.0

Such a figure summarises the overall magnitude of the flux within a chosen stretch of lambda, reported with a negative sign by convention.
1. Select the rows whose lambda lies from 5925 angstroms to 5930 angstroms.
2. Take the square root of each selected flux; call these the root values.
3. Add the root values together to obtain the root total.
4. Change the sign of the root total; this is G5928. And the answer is -11.0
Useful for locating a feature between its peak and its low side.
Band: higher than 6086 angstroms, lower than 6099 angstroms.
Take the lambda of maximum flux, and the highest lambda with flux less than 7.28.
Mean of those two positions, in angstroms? 6097.5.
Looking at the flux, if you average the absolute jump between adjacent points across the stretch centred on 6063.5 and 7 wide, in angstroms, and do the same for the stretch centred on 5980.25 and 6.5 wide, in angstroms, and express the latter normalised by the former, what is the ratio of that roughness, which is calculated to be 1.1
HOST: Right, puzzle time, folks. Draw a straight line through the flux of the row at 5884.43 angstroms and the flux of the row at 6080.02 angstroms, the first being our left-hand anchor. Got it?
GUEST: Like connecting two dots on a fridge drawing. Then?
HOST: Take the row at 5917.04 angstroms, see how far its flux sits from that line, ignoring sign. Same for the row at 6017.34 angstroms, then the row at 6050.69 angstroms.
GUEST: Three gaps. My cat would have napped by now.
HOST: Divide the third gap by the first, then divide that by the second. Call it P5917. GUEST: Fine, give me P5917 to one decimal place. 0.9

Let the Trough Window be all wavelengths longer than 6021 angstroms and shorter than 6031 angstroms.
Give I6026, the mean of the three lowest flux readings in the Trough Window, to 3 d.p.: 7.307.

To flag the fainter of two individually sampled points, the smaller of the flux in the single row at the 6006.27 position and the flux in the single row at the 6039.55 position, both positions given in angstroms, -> 7.1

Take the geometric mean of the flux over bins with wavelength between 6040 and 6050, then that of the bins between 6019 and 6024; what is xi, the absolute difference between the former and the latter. 0.15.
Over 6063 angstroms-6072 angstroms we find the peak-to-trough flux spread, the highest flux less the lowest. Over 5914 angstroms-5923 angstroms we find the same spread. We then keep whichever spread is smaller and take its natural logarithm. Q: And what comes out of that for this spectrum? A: -1.46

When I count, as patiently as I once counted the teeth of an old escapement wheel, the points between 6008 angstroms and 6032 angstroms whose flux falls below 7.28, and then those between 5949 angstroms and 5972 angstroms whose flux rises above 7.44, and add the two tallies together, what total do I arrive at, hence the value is 8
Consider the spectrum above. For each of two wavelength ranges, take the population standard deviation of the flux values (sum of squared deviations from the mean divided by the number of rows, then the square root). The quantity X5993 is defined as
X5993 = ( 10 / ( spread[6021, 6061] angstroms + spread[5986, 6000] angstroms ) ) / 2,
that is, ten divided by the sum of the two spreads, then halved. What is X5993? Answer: 20.9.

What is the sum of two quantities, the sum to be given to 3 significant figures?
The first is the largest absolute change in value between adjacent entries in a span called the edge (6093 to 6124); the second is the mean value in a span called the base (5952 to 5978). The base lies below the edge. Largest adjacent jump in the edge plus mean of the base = 7.74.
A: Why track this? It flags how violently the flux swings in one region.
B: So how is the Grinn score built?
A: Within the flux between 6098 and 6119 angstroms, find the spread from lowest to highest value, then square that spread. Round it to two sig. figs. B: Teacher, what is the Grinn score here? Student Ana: 1.6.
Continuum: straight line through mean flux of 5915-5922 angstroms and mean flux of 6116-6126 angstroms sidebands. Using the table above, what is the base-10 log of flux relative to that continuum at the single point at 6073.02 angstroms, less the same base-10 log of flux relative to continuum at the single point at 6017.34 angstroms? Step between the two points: 0.014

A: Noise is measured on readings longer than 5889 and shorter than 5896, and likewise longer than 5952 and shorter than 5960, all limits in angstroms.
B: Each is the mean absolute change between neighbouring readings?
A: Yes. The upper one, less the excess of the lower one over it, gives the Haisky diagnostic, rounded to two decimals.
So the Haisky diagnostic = 0.15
